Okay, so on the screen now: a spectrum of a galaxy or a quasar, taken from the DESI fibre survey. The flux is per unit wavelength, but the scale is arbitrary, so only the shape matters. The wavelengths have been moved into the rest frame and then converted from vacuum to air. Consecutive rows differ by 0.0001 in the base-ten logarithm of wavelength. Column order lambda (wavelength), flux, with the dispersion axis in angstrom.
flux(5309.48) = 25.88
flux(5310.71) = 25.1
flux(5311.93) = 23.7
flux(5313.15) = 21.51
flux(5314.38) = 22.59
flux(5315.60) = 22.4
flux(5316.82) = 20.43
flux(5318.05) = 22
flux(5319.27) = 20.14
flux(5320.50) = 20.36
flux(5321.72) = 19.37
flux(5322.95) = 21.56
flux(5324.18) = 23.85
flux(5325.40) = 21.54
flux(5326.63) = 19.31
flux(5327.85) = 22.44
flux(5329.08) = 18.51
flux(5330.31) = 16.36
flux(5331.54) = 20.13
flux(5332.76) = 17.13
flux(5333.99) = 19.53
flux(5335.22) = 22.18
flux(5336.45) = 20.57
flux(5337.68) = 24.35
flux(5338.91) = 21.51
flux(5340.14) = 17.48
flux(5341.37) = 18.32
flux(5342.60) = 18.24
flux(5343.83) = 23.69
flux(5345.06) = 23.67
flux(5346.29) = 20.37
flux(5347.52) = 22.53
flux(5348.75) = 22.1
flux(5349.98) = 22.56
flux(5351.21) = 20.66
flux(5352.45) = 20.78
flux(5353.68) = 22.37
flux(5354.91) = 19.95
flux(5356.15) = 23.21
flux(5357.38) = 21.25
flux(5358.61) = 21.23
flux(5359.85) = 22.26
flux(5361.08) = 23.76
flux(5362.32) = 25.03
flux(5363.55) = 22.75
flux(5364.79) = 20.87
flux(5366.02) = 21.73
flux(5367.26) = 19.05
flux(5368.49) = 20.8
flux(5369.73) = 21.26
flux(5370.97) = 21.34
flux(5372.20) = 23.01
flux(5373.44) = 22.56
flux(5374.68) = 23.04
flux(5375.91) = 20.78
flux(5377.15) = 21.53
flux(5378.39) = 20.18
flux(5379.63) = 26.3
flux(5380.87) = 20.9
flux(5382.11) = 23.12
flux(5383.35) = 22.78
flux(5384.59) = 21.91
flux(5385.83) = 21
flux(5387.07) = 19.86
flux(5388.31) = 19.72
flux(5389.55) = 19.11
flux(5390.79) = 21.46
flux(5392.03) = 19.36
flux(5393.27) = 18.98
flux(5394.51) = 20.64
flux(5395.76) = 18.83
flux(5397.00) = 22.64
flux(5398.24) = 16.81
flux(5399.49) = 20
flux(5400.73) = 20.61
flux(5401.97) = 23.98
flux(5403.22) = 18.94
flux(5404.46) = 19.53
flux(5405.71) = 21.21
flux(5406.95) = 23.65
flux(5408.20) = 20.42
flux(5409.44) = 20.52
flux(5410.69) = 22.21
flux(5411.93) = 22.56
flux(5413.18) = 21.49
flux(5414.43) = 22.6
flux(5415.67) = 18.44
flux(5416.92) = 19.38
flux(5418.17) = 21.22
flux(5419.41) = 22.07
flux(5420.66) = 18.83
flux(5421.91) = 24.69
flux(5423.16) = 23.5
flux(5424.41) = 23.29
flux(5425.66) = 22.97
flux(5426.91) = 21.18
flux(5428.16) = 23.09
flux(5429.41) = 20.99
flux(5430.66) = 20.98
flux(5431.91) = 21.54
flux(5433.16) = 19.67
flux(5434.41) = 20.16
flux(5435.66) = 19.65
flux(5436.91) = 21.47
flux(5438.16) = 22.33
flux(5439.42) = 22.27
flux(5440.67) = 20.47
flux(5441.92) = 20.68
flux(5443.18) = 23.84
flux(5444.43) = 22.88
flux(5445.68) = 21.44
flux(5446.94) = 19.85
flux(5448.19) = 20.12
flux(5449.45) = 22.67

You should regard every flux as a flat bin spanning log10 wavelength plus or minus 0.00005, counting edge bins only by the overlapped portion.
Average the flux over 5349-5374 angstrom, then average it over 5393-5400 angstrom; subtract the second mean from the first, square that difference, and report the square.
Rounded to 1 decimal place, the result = 4.7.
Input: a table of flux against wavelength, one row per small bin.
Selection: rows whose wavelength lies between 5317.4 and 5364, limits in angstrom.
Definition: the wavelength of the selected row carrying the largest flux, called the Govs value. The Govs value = 5362.32 angstrom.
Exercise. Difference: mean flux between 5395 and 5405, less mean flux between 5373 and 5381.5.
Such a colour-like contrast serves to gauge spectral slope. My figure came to -2.0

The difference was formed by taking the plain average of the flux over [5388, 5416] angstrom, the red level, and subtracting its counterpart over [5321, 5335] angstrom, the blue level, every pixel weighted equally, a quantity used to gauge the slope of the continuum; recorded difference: 0.6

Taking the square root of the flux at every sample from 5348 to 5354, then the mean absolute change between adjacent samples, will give 0.109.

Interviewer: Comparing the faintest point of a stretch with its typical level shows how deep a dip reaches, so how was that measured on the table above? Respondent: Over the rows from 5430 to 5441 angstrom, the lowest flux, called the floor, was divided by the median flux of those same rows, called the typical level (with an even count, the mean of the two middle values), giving 0.94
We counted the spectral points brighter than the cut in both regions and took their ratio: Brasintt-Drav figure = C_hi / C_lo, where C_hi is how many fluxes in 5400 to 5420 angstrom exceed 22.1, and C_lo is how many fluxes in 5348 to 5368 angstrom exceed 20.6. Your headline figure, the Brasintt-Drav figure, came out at 0.36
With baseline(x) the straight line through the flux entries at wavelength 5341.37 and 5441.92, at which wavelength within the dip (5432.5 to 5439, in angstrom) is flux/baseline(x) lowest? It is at 5435.66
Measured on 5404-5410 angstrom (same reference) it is 5404.46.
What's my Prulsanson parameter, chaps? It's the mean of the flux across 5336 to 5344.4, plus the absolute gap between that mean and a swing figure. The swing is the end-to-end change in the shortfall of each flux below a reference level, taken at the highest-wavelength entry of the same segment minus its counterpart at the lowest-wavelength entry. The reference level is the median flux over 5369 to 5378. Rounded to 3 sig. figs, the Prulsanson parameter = 44.3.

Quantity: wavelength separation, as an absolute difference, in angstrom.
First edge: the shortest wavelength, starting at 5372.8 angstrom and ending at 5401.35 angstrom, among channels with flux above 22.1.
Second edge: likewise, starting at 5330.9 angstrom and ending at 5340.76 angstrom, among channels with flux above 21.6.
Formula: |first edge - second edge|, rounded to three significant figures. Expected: 38.2 angstrom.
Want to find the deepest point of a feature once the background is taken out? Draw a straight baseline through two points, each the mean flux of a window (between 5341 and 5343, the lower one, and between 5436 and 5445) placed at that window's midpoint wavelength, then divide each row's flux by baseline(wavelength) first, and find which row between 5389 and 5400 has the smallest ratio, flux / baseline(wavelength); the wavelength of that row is 5398.24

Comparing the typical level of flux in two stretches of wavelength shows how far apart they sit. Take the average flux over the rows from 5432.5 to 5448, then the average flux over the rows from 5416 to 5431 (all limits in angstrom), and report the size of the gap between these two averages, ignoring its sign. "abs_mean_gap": 0.6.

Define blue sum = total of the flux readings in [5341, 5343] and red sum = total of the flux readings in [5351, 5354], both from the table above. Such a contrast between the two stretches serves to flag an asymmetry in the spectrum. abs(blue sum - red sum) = 27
